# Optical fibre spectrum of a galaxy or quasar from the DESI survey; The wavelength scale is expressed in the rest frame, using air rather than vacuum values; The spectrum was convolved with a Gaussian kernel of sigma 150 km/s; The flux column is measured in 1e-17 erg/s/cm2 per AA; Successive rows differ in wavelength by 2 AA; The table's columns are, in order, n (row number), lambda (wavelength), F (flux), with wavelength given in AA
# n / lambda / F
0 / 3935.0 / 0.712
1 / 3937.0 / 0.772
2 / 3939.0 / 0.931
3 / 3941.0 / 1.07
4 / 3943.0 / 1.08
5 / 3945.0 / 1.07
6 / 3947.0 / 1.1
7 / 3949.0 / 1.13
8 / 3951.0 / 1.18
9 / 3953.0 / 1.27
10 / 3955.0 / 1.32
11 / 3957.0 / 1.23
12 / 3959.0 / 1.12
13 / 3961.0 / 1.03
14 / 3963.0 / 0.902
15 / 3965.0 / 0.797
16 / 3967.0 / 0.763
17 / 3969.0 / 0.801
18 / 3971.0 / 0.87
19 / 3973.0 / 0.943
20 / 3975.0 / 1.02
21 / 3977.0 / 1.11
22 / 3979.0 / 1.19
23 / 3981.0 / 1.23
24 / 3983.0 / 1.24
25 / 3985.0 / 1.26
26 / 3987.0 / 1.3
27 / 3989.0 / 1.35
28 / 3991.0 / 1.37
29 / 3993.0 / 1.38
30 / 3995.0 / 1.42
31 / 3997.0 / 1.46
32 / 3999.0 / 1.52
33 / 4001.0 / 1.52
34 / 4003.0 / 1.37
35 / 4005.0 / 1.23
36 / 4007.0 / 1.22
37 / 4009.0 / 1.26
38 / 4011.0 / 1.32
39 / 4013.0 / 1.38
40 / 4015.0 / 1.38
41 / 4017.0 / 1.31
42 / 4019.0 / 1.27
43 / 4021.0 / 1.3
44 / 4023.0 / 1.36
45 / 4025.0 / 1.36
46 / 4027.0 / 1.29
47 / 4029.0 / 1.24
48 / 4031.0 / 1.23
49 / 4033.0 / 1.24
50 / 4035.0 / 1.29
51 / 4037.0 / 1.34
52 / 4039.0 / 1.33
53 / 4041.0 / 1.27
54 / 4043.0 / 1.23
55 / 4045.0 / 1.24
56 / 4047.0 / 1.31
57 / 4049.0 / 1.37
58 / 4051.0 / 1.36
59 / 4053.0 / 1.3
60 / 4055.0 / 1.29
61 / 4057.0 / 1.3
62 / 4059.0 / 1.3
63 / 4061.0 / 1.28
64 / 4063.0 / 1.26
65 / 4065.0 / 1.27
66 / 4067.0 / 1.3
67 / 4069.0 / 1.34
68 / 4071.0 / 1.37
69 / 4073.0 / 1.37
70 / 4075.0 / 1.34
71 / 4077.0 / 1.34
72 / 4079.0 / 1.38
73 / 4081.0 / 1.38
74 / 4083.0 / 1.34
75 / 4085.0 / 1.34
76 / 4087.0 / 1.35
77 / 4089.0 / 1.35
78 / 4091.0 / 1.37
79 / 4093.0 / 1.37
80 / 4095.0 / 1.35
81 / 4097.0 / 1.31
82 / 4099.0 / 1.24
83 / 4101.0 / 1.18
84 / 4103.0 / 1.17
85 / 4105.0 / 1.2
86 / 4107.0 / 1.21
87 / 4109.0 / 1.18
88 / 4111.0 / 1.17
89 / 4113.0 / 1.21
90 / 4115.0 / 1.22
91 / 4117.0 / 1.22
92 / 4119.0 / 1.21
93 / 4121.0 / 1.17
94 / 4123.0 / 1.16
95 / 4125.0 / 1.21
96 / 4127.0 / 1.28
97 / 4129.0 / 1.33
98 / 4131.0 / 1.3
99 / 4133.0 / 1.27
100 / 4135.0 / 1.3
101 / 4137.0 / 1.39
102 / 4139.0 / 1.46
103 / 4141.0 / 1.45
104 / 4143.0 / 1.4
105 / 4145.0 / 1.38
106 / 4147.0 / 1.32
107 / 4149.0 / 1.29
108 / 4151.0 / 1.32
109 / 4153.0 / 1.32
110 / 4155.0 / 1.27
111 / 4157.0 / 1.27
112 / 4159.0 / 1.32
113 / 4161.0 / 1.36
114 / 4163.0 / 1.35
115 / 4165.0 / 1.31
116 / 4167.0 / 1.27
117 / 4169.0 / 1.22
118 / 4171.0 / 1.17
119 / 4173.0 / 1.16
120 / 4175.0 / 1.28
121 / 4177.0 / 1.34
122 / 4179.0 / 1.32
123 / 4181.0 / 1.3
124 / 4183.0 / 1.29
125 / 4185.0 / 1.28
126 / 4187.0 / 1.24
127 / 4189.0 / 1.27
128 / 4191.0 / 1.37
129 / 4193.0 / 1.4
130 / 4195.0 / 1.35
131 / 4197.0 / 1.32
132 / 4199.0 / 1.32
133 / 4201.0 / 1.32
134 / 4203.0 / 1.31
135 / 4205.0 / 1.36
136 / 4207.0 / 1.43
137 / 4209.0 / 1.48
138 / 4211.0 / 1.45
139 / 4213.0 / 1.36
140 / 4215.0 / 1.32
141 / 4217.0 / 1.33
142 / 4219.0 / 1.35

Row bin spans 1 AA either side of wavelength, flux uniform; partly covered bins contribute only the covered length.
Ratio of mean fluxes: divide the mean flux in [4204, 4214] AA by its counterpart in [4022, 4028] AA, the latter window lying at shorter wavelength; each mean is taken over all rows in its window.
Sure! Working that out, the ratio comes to 1.059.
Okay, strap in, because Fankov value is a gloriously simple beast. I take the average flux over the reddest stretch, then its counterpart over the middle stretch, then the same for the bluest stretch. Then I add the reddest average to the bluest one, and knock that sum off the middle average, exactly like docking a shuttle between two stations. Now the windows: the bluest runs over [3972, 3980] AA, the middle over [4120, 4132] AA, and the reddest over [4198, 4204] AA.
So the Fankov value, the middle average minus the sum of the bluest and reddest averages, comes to -1.14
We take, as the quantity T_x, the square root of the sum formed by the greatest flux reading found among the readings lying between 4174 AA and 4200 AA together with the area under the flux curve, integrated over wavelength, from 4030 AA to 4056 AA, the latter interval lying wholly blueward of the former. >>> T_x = 5.92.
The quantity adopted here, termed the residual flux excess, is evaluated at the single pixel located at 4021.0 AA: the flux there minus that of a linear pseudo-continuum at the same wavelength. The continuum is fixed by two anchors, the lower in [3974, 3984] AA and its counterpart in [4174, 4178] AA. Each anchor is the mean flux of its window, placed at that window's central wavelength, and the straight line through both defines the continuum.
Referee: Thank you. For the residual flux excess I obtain 0.11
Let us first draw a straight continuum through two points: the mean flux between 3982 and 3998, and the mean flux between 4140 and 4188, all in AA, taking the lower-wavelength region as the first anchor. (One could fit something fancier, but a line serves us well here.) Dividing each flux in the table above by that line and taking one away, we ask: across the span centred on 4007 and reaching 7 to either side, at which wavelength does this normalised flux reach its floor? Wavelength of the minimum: 4007.0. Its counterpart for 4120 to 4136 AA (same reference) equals 4123.0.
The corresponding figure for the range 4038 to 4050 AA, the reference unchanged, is 4043.0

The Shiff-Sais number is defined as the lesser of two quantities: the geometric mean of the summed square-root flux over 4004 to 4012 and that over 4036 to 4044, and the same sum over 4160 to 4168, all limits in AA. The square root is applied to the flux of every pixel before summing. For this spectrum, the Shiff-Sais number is 4.52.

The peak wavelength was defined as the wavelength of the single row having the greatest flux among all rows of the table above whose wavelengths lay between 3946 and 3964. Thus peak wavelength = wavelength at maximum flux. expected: 3955.0 AA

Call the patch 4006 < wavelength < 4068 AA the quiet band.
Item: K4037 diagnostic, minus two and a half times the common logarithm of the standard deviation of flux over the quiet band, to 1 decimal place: 3.3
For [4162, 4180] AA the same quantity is 2.9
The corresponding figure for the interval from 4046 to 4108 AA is 3.1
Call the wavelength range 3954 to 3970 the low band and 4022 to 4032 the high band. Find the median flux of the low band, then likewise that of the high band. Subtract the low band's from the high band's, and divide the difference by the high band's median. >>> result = 0.25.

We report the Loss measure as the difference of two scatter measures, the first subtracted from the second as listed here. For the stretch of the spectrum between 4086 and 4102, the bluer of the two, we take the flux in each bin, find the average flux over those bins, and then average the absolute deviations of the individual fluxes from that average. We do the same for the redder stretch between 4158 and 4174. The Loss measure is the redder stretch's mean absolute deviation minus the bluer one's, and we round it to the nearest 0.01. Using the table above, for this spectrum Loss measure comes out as 0.01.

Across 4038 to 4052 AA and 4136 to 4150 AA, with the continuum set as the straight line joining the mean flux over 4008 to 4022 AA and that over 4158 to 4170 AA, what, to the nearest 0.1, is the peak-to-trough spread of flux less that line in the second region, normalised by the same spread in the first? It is 1.2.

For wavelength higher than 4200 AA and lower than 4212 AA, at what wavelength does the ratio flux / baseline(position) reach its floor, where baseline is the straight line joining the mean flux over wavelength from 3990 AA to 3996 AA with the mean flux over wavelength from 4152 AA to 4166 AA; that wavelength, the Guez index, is 4203.0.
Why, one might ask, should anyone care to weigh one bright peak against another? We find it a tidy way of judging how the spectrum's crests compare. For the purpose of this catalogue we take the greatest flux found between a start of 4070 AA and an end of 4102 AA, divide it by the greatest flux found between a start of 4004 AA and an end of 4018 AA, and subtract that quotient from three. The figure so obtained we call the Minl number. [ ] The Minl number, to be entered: 2.00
